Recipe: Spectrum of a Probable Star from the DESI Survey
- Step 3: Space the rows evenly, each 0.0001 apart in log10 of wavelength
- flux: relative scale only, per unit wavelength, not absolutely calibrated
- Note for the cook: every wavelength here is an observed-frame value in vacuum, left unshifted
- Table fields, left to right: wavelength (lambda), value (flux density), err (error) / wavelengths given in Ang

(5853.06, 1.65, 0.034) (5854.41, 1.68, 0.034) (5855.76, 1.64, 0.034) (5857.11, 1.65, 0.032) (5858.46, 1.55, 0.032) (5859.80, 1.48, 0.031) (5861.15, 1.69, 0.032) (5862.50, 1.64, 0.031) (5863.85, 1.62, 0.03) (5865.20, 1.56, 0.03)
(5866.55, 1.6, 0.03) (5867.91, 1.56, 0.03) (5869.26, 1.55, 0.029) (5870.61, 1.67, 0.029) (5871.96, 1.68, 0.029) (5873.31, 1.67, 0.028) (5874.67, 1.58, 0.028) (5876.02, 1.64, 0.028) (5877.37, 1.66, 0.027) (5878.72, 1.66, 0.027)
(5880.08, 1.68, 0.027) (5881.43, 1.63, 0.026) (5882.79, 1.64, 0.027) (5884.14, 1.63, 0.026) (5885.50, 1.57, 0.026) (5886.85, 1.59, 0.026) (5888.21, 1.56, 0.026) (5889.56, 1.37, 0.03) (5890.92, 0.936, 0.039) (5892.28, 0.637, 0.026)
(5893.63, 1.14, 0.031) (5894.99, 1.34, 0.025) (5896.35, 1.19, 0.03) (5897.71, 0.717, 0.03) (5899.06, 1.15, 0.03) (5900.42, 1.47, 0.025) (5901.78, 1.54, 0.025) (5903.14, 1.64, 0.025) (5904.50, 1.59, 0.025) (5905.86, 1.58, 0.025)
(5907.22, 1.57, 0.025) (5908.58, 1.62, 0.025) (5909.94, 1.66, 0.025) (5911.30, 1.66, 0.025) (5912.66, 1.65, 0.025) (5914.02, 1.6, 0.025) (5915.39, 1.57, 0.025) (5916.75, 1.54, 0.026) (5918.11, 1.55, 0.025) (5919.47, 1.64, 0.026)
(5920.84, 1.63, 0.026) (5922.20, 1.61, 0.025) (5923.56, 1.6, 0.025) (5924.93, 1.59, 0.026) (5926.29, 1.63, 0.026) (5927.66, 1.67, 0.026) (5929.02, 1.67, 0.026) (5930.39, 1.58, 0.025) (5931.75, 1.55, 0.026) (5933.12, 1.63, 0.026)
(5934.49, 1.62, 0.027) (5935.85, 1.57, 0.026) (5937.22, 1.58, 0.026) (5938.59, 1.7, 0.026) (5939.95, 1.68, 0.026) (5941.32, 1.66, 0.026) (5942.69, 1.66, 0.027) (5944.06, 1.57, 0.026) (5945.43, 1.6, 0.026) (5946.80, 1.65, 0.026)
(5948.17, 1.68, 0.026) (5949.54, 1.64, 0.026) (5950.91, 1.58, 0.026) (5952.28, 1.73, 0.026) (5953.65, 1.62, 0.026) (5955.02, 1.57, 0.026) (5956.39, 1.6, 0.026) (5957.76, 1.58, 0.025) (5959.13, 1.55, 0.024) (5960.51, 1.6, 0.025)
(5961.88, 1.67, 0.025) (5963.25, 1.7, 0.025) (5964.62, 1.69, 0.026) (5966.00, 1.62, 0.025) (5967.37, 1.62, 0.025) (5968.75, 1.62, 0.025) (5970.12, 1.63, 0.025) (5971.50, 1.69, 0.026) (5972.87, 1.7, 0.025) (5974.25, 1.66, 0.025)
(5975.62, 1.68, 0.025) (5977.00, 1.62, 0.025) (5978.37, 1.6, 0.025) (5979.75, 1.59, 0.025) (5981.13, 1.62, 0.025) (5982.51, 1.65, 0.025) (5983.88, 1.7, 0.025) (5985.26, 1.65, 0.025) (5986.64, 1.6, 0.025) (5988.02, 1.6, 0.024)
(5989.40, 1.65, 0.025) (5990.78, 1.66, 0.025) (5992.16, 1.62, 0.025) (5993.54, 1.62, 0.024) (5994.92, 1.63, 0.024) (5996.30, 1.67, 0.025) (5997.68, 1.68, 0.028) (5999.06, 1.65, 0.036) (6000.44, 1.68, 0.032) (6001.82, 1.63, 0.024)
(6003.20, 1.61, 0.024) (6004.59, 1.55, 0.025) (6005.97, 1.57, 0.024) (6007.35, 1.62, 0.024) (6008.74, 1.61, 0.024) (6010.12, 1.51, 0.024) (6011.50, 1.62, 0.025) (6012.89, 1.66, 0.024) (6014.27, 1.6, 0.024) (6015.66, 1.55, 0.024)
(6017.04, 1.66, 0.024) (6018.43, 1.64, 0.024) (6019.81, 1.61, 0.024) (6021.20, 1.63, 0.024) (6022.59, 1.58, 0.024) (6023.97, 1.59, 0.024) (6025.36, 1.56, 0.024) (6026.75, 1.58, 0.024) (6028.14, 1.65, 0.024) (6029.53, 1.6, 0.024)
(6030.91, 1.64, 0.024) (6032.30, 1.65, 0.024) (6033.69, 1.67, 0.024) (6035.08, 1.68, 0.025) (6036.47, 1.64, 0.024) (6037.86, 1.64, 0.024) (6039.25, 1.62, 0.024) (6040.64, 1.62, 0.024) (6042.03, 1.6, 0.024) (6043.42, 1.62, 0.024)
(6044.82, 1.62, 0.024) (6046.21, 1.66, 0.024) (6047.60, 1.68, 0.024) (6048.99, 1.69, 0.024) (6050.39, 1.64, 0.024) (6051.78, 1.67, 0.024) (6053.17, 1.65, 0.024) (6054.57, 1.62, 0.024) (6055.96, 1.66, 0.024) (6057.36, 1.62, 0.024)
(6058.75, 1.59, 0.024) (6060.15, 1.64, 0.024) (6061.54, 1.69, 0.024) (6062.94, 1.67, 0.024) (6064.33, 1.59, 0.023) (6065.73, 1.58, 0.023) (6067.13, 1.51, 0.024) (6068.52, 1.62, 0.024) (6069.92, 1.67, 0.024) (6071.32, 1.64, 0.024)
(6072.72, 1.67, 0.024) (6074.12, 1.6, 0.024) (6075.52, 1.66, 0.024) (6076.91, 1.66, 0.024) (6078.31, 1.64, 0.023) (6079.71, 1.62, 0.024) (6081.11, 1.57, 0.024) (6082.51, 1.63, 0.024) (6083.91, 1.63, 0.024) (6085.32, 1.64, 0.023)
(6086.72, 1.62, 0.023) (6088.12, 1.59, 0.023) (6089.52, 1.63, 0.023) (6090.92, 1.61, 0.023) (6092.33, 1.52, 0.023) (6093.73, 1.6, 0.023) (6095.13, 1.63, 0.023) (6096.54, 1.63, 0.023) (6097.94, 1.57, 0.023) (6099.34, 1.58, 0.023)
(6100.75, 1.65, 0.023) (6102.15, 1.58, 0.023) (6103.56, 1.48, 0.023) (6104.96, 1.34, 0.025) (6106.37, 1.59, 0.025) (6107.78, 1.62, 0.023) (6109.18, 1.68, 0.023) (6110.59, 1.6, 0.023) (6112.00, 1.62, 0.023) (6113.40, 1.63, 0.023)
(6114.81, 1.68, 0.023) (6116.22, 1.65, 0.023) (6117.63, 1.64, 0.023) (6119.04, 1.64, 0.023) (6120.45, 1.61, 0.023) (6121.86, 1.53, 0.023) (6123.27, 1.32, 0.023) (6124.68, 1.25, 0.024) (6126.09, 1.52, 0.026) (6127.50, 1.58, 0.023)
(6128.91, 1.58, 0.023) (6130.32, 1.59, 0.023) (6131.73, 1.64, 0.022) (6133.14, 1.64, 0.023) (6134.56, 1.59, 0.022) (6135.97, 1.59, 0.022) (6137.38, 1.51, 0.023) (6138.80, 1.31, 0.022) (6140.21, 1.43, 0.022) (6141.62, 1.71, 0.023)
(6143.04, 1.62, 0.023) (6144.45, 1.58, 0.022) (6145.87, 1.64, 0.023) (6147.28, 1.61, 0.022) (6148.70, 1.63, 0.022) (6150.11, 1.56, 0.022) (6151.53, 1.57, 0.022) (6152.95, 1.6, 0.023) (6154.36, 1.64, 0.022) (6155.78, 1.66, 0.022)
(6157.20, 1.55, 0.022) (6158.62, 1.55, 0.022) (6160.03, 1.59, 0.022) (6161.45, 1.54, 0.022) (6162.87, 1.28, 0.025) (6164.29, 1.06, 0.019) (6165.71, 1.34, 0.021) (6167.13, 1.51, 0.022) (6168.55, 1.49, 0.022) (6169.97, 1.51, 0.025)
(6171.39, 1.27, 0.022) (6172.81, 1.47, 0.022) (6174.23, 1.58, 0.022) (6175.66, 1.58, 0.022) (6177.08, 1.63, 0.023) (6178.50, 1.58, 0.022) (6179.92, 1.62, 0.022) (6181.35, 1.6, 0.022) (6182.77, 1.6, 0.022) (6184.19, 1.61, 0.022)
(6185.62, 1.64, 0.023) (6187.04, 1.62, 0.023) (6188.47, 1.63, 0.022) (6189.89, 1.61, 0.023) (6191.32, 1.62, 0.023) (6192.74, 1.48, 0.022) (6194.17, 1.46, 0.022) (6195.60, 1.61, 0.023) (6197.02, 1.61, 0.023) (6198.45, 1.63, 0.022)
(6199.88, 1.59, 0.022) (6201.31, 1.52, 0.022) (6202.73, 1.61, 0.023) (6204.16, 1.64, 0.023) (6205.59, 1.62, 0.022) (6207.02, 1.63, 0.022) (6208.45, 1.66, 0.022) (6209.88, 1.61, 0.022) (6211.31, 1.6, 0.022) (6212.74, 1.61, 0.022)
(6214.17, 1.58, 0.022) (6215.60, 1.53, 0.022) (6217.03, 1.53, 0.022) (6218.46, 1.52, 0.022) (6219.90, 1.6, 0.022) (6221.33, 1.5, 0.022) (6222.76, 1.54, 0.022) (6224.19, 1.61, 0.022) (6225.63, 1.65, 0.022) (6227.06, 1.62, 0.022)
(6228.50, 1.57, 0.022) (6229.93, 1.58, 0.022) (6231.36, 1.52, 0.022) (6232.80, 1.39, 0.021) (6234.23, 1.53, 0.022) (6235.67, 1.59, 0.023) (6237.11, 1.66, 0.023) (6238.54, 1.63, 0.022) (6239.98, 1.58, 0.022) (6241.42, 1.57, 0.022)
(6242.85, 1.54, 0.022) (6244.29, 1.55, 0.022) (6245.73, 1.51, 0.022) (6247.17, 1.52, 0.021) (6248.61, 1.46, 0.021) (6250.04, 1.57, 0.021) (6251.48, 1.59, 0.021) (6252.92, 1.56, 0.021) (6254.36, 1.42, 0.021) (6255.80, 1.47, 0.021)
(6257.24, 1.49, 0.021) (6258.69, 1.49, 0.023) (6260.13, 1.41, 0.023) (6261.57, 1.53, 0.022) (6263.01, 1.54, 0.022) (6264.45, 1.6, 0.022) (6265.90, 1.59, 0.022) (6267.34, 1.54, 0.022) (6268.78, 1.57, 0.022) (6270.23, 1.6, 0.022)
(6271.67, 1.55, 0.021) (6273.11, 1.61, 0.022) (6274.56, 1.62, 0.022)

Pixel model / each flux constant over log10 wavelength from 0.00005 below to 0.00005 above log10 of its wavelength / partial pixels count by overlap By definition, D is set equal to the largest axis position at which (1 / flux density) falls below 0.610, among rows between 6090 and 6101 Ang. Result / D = 6100.75 Ang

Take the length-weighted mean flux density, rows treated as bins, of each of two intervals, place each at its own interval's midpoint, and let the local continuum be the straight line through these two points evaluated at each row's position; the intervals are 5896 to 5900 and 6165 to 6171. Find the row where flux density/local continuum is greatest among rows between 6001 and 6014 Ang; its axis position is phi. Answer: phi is 6012.89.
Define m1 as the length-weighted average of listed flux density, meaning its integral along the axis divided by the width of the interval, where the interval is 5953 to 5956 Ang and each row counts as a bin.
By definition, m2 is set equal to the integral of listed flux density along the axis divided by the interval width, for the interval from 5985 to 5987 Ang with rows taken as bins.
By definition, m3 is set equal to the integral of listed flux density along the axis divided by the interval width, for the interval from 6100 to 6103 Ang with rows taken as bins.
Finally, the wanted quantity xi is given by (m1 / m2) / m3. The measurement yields 0.613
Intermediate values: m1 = 1.60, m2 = 1.62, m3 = 1.605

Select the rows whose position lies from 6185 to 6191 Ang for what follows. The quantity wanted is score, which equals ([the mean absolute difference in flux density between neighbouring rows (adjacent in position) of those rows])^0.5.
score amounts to 0.13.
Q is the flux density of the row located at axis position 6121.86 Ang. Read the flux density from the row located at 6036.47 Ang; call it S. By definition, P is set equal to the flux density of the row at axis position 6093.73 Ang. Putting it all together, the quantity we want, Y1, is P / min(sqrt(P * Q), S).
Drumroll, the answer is 1.023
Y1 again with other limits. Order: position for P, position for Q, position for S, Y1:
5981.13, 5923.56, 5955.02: 1.032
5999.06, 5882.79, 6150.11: 1.058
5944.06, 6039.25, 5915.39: 1.000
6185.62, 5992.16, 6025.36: 1.051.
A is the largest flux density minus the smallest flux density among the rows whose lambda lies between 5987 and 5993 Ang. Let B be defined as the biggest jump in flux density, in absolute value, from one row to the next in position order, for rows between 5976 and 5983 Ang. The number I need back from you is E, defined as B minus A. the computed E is -0.03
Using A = 0.06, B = 0.030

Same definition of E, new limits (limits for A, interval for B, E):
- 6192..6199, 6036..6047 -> -0.13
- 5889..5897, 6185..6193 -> -0.59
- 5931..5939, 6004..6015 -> -0.04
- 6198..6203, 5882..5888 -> -0.05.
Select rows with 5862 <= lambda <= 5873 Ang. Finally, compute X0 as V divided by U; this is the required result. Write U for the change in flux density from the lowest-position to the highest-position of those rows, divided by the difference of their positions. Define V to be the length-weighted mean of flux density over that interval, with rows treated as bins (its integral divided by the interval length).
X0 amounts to 381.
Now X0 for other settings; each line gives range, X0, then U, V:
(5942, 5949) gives 447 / 0.004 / 1.63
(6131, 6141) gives -62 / -0.025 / 1.53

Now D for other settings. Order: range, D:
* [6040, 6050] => 6048.99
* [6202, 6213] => 6208.45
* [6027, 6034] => 6033.69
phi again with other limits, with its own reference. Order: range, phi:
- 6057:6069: 6061.54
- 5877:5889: 5880.08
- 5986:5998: 5997.68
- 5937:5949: 5938.59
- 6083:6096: 6085.32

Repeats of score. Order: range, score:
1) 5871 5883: 0.18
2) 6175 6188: 0.17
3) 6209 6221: 0.16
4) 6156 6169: 0.36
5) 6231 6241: 0.28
